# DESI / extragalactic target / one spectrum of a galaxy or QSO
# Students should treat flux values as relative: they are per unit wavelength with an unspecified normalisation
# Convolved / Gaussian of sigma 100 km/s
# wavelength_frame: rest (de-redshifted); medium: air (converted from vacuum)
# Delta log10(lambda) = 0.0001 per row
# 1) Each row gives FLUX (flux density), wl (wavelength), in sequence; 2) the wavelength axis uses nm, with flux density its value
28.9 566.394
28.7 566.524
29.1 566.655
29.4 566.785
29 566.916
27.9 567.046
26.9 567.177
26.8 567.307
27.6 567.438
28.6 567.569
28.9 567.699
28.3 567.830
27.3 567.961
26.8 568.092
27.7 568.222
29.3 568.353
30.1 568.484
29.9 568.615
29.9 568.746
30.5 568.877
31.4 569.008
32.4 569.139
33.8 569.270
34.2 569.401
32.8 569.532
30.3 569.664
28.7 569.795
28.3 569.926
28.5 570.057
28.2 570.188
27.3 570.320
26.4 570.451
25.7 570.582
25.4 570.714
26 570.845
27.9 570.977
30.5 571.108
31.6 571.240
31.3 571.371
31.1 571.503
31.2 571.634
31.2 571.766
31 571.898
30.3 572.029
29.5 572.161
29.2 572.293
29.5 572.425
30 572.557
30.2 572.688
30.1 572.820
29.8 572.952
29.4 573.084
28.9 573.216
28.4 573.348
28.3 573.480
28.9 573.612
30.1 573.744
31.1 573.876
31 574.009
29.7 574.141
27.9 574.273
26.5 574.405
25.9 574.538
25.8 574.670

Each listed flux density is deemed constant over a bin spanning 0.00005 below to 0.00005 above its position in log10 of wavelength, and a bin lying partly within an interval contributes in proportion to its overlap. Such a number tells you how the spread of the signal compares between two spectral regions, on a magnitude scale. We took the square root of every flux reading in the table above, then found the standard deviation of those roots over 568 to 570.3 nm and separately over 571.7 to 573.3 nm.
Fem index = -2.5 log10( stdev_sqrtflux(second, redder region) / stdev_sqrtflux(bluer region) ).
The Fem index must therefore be 1.2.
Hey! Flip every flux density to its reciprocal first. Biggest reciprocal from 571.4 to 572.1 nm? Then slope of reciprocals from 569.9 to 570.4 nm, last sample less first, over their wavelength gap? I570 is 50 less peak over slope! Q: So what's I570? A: 40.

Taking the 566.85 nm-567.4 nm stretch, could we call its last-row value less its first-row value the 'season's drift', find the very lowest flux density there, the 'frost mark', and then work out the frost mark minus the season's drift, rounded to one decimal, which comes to 29.0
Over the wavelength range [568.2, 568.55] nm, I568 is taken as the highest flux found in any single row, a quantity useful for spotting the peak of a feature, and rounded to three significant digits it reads 30.1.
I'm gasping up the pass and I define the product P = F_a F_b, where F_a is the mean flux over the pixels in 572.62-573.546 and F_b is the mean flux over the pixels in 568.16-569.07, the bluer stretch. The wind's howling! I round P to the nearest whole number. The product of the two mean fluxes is 874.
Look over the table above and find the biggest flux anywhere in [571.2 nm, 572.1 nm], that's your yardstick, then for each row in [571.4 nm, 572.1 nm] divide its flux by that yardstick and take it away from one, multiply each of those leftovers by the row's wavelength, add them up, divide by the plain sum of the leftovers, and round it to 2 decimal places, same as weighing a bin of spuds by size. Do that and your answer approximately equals 571.84 nm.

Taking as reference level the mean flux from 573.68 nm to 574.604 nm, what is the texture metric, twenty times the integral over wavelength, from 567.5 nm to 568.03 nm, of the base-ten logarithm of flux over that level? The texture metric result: -0.10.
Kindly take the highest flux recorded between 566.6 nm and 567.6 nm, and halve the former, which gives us 14.7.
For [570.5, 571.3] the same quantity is 15.8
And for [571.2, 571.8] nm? 15.8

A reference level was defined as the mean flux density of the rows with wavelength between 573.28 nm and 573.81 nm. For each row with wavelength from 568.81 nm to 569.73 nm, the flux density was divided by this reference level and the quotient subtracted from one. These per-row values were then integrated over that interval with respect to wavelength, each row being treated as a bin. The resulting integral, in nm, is -0.10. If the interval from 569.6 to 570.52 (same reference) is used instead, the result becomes 0.02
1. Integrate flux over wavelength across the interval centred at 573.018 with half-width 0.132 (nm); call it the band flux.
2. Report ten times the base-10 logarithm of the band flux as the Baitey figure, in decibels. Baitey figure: 8.93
